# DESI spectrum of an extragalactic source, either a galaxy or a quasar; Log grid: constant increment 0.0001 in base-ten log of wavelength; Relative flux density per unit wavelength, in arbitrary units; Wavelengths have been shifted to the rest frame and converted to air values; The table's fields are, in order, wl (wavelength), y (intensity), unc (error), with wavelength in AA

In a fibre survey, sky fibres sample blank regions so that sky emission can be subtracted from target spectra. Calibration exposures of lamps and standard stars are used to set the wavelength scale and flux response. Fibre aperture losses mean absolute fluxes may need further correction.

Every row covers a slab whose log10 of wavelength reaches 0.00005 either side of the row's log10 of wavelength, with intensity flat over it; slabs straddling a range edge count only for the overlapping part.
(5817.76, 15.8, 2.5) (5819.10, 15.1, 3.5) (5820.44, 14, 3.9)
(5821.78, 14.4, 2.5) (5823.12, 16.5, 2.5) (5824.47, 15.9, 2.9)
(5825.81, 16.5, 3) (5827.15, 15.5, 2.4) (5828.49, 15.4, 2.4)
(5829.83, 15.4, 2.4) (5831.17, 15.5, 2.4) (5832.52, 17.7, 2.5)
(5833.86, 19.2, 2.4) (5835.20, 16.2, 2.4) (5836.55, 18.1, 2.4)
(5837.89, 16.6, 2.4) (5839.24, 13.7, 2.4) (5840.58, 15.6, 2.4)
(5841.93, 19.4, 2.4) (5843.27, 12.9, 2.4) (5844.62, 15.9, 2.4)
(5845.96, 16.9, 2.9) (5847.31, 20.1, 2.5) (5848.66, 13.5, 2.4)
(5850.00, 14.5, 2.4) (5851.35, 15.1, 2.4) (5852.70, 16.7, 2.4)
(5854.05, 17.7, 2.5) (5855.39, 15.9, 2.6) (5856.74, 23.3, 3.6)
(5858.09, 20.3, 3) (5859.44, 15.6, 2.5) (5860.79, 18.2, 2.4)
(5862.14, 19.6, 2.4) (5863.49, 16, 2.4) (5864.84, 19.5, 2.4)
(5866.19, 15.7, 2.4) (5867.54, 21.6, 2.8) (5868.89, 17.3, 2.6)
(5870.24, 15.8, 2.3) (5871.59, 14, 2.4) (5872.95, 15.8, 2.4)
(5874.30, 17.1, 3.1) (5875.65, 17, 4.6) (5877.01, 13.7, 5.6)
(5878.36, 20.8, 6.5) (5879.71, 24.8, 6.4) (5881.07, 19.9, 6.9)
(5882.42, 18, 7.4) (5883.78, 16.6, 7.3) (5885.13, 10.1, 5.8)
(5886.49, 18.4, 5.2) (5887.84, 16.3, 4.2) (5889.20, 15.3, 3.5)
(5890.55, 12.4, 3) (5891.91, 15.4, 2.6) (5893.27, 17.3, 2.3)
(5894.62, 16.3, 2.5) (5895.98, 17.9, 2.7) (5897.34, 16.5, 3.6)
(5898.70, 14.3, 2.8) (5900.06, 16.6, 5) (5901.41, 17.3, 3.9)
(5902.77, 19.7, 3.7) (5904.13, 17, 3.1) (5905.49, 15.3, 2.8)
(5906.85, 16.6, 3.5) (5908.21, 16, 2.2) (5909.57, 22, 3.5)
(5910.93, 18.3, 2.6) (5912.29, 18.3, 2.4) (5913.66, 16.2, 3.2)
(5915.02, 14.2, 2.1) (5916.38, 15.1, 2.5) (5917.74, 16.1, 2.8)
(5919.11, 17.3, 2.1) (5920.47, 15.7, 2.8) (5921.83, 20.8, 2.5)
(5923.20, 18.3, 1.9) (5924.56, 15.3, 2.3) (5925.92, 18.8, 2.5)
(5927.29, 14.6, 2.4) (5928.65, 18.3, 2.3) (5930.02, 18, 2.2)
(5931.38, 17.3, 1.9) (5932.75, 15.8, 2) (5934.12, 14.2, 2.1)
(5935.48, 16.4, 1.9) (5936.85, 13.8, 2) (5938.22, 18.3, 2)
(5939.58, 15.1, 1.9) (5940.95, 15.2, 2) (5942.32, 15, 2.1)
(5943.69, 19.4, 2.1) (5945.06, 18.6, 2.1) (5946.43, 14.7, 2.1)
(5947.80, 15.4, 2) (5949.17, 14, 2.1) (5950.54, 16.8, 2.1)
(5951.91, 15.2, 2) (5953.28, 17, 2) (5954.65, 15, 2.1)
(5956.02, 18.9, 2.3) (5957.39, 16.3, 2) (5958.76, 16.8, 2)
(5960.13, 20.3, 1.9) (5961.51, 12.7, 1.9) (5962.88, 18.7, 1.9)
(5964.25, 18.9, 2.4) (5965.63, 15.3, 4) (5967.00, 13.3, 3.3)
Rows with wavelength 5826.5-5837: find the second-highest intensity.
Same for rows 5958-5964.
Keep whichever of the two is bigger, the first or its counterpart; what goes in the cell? 18.7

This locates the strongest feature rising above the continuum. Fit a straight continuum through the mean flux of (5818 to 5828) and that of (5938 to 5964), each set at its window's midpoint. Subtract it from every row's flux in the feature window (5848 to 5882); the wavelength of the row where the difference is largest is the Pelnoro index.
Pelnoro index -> 5879.71 AA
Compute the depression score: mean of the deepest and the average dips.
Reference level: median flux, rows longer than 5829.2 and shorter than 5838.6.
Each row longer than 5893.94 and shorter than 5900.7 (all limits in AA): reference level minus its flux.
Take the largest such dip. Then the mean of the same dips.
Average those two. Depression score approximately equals 1.3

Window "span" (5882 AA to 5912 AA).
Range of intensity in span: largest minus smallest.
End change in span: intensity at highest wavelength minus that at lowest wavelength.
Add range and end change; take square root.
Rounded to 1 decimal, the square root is 3.5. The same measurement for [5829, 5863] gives 3.8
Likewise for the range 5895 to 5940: 2.3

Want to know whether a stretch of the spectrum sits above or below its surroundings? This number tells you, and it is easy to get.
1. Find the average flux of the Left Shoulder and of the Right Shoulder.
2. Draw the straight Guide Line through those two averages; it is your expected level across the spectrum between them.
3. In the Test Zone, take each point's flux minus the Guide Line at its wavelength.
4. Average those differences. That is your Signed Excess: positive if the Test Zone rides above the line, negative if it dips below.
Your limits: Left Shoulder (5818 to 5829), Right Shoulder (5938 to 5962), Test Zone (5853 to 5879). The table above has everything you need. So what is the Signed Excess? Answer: 1.9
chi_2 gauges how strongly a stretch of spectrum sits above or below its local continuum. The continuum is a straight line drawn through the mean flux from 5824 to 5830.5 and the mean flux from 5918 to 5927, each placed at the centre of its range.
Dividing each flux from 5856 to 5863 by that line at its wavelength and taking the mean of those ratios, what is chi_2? 1.18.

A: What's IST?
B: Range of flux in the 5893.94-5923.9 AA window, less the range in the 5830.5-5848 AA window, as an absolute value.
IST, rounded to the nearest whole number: 1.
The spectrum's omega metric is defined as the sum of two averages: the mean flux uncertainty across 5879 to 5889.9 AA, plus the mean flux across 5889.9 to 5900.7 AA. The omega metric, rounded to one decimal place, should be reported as 21.7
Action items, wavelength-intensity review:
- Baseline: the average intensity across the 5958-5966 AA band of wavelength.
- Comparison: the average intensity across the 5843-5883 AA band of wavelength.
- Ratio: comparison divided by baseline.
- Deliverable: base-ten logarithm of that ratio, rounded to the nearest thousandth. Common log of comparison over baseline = 0.008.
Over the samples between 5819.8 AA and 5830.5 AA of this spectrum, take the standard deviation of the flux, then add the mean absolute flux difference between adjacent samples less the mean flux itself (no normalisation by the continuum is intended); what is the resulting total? -13.9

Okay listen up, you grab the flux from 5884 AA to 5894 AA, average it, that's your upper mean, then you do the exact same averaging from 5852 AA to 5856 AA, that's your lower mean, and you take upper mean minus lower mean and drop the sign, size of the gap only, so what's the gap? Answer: 1.7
